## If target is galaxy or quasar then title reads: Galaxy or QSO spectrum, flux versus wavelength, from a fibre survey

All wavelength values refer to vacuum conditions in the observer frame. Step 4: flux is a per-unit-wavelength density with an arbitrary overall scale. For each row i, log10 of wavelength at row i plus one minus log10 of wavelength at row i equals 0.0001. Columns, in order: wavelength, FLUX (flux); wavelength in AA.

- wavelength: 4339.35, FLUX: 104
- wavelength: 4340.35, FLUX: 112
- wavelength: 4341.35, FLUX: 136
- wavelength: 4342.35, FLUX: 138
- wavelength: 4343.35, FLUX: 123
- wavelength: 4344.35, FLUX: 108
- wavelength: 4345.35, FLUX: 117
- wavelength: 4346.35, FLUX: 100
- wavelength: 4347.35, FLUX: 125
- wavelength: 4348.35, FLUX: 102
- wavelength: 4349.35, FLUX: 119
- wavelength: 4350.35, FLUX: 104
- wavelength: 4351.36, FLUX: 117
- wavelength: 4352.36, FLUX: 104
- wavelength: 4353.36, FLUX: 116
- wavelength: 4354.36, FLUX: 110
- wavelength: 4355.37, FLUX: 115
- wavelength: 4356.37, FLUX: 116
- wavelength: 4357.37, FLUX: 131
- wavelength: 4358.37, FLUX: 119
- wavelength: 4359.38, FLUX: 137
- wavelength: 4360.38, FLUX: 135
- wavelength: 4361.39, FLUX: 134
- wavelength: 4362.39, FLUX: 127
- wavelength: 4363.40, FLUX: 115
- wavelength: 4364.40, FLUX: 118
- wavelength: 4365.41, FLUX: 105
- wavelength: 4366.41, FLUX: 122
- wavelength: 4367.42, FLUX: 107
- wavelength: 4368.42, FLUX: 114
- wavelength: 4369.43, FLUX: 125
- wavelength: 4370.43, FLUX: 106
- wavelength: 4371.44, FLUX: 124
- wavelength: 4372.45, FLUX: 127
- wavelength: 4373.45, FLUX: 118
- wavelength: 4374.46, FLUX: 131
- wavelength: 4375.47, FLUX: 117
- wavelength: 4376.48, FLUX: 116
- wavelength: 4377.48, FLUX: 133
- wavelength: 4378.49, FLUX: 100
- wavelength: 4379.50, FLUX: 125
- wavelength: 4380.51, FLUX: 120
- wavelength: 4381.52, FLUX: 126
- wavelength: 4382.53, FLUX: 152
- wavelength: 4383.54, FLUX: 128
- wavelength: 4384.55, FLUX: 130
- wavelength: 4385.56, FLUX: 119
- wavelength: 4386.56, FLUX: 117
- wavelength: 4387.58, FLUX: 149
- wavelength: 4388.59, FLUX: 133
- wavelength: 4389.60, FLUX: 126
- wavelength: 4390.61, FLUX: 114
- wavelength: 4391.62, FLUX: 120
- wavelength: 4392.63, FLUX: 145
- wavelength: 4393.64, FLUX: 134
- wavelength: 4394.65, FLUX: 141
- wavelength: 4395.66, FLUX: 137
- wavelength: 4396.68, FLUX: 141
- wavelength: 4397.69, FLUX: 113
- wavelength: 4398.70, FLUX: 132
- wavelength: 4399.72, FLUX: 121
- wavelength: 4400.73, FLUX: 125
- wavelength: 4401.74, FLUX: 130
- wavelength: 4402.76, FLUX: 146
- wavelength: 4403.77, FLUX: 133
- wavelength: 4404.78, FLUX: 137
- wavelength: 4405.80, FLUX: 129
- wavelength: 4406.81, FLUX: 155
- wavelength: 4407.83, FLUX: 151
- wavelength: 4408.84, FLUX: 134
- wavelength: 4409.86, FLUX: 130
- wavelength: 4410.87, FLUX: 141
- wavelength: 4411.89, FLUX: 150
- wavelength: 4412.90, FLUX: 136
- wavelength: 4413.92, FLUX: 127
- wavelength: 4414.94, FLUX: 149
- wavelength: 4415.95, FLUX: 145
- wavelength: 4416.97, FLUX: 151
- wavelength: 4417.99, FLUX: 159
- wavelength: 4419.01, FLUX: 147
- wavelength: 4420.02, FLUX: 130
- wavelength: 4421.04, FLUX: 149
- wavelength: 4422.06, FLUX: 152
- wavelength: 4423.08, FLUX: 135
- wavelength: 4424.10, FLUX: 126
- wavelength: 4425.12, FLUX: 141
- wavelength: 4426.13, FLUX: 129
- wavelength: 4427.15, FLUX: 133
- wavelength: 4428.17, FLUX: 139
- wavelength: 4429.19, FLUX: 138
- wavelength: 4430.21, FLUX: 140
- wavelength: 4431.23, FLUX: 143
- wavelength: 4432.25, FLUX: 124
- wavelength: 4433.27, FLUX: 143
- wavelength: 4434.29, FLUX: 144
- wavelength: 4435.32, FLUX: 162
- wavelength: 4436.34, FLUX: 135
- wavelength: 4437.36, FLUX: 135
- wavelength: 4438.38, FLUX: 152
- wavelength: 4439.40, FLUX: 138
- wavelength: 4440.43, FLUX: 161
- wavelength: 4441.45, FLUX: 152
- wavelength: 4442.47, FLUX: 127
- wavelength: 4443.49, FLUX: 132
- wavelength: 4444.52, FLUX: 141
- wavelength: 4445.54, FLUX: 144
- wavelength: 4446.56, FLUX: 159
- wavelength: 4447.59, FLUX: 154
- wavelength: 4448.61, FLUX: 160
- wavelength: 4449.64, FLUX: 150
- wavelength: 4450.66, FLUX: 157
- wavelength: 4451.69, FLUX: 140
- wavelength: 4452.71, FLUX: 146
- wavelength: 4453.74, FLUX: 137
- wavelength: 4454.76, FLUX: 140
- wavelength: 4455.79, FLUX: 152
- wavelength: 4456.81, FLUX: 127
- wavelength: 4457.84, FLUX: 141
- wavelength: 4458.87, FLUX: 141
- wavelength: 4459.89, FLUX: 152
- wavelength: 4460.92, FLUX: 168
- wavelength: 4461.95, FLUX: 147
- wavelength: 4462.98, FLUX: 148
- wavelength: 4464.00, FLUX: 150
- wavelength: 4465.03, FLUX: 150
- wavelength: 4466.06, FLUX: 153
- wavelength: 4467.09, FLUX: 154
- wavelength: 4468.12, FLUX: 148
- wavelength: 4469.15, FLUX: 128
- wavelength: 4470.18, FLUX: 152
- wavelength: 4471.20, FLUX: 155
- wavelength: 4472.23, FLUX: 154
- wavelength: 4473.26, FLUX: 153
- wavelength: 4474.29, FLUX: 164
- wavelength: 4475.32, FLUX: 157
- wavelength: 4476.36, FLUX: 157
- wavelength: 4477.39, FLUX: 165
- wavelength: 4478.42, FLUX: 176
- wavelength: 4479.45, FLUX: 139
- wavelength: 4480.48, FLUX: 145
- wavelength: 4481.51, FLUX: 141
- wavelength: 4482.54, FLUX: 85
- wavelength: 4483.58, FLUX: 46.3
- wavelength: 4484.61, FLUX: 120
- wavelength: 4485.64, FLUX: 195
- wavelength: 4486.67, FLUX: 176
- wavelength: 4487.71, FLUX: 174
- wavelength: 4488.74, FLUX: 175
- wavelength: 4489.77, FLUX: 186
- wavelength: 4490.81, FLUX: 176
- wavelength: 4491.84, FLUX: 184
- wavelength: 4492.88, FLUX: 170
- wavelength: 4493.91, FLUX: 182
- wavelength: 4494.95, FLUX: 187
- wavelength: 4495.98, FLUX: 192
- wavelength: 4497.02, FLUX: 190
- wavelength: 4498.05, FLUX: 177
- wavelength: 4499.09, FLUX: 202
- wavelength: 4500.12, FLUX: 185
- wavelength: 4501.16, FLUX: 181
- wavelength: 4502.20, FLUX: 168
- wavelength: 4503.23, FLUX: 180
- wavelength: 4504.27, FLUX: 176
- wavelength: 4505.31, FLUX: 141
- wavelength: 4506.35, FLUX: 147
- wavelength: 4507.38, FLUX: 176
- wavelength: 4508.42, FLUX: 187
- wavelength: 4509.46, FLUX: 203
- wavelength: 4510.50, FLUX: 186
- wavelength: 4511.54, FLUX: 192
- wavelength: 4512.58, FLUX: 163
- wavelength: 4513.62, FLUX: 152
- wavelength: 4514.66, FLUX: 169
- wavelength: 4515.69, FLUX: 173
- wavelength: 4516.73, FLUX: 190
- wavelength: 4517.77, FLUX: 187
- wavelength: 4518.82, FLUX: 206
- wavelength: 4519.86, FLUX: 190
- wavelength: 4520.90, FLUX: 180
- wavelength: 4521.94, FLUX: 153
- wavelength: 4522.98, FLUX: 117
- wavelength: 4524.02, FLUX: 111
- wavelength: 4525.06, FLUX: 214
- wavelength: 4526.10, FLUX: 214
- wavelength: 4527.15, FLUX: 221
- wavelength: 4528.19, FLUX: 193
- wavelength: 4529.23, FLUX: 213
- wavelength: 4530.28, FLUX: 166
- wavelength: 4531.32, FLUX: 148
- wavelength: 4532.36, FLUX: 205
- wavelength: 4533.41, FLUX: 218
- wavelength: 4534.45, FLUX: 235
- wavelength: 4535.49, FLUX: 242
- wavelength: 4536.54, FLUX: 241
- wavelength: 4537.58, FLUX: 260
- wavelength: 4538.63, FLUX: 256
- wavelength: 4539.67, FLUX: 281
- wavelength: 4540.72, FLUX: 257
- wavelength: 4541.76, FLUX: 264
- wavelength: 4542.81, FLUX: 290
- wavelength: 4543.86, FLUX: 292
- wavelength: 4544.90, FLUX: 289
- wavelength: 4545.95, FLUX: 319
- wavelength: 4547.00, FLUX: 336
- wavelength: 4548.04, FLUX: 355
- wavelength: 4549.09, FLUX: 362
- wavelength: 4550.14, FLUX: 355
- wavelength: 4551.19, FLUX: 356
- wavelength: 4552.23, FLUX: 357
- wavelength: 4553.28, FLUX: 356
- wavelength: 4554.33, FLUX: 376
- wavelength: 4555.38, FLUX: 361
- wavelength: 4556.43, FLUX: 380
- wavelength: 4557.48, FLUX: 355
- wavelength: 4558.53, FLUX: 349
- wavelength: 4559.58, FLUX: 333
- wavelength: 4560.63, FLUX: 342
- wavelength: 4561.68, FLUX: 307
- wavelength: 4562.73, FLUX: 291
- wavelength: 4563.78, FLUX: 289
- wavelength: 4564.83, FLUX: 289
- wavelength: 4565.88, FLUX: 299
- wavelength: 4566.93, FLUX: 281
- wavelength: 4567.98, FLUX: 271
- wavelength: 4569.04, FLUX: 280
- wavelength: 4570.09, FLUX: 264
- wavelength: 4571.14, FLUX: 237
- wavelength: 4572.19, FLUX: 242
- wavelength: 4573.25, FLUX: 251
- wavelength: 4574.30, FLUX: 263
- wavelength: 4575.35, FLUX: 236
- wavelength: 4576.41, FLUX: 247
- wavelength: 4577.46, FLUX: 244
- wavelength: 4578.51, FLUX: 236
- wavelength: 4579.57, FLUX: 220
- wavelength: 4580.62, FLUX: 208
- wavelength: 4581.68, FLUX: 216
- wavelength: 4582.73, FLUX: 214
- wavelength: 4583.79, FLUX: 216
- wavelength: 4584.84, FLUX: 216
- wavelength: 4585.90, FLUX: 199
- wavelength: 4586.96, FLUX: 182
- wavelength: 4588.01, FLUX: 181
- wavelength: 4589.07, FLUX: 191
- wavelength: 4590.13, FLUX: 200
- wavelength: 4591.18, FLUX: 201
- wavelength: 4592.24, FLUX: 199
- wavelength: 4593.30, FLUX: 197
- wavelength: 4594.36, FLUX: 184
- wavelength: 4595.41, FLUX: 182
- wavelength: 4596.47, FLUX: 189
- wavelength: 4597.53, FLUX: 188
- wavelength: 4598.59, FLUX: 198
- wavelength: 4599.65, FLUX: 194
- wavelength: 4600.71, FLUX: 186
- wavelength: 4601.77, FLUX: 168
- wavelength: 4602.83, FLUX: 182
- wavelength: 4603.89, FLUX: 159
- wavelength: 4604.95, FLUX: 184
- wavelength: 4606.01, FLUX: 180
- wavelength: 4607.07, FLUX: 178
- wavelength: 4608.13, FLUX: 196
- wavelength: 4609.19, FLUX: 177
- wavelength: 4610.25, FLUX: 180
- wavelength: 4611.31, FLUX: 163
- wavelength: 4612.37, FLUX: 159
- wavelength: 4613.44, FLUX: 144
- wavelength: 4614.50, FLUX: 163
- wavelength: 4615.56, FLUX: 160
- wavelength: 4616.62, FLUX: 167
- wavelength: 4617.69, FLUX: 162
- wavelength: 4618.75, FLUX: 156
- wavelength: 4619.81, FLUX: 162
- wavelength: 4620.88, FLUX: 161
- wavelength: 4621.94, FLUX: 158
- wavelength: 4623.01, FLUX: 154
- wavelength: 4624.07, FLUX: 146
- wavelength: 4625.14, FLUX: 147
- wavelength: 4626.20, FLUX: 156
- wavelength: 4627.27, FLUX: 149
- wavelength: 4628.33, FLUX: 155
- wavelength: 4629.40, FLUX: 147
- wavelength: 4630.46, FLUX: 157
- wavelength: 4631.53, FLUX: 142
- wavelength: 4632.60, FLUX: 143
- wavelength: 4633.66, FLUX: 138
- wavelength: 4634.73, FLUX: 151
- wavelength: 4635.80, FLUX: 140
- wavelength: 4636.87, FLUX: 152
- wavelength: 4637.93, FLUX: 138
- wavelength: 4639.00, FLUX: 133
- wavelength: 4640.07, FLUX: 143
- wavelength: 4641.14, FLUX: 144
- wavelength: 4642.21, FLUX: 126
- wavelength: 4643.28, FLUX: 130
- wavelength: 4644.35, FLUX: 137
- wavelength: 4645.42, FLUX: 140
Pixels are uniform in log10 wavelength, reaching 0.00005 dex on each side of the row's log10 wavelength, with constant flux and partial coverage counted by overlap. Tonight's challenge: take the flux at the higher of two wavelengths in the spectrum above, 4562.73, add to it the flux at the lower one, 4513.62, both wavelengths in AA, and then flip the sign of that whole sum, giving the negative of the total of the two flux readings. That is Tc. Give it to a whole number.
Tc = -443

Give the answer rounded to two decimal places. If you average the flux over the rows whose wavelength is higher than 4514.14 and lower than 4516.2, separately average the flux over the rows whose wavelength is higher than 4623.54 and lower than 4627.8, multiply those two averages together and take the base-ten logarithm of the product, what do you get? 4.41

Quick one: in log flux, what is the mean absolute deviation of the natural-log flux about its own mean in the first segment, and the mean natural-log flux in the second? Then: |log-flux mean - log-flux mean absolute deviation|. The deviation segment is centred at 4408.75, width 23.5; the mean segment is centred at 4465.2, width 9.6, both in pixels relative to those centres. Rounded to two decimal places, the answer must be 4.93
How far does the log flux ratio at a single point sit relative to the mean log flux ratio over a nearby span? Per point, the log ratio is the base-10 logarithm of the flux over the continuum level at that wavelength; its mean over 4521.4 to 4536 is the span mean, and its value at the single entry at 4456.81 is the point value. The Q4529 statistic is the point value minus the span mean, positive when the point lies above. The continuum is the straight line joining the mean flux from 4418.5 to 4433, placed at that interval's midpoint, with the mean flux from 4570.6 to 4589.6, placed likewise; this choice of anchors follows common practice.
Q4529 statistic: -0.1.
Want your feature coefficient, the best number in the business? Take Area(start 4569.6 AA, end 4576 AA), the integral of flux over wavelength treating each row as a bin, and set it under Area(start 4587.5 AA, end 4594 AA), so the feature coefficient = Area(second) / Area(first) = 0.79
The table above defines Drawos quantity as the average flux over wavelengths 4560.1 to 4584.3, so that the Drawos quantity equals 258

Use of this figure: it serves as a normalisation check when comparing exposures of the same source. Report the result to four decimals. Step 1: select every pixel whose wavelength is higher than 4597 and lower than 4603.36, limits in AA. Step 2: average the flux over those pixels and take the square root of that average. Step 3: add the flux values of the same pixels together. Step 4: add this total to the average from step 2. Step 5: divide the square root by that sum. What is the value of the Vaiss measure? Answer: 0.0105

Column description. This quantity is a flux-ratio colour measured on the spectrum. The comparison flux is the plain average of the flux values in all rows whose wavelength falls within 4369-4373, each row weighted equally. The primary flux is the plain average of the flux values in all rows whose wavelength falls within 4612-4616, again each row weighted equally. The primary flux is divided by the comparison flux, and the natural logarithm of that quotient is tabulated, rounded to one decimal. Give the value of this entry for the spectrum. 0.3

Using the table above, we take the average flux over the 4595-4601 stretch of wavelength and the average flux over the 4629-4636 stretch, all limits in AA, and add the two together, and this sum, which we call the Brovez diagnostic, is 335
